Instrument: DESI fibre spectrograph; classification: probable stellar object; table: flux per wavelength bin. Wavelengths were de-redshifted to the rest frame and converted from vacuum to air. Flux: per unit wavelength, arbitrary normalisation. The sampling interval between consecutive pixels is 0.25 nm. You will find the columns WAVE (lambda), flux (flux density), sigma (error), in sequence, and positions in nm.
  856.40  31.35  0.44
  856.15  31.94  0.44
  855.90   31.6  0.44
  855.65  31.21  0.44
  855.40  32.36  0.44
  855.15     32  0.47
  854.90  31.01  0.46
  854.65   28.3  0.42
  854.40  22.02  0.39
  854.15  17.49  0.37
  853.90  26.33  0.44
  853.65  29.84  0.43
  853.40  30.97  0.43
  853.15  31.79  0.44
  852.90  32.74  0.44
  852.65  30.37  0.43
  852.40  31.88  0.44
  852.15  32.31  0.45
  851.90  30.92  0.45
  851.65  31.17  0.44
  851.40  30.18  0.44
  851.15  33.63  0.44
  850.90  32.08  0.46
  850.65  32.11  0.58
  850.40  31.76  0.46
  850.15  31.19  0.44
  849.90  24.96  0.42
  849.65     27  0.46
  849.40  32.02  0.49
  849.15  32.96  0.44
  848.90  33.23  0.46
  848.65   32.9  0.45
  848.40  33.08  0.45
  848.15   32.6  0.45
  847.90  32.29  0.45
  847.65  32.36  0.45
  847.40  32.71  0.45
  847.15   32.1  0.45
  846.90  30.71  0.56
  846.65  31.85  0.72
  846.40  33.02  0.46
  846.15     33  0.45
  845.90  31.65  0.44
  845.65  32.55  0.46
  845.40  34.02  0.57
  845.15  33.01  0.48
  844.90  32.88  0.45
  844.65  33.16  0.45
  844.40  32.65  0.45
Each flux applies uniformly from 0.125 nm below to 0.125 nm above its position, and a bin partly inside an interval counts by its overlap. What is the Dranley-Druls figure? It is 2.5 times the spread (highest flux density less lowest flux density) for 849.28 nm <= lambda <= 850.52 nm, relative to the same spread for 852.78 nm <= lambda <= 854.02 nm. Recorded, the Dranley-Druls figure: 2.8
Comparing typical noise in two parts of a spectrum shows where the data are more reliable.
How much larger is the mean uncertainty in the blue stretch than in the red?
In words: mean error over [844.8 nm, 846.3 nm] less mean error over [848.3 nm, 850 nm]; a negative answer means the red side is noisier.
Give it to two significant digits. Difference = 0.022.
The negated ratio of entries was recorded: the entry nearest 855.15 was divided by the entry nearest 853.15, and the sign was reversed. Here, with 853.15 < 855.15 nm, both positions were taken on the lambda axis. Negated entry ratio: -1.01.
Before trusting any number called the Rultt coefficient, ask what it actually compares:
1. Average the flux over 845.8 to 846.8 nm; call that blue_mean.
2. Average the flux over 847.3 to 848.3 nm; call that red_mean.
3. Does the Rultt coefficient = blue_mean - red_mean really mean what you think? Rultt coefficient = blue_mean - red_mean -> -0.1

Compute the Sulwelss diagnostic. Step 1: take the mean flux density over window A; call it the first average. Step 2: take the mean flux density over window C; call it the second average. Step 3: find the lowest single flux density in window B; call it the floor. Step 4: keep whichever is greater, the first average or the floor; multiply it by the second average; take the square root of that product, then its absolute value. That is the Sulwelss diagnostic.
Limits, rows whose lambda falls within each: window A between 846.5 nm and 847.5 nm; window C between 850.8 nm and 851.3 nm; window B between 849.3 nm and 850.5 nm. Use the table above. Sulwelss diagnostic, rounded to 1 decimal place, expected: 32.3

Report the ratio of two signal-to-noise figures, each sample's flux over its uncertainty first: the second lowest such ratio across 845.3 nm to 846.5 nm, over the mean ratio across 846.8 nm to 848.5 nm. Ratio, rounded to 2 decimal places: 1.01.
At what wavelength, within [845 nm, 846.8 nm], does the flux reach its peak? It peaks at 845.40 nm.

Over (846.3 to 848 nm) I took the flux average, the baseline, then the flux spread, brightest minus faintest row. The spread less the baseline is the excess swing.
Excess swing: -30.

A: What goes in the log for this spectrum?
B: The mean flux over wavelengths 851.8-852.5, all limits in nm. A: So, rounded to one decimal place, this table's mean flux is 31.7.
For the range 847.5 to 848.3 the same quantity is 32.4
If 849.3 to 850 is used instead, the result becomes 28.0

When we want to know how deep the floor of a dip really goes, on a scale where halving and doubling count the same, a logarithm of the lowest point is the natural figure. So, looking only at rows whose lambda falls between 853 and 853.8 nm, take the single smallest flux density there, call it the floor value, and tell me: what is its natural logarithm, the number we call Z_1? 3.40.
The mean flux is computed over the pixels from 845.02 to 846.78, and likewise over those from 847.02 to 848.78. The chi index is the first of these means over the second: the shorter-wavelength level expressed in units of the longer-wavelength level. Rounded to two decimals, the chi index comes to 1.00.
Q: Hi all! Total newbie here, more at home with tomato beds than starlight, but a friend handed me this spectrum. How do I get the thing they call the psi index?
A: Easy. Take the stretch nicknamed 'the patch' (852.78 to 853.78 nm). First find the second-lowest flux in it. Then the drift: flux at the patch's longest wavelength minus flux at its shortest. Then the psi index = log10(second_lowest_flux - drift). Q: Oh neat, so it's 1.53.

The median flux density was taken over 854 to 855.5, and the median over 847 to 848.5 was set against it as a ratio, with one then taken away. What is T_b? 0.095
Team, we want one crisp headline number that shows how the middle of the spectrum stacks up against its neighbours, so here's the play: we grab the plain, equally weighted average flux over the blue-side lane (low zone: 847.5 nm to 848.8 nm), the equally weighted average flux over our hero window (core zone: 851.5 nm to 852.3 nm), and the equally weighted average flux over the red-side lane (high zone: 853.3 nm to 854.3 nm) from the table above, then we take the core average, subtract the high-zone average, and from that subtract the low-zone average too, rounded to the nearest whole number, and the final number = -27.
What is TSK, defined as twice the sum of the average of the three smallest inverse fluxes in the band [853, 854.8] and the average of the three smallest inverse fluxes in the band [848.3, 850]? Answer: 0.125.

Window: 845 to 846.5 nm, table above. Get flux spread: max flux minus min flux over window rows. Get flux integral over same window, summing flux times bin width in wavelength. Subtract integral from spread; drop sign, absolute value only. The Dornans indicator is 46.9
